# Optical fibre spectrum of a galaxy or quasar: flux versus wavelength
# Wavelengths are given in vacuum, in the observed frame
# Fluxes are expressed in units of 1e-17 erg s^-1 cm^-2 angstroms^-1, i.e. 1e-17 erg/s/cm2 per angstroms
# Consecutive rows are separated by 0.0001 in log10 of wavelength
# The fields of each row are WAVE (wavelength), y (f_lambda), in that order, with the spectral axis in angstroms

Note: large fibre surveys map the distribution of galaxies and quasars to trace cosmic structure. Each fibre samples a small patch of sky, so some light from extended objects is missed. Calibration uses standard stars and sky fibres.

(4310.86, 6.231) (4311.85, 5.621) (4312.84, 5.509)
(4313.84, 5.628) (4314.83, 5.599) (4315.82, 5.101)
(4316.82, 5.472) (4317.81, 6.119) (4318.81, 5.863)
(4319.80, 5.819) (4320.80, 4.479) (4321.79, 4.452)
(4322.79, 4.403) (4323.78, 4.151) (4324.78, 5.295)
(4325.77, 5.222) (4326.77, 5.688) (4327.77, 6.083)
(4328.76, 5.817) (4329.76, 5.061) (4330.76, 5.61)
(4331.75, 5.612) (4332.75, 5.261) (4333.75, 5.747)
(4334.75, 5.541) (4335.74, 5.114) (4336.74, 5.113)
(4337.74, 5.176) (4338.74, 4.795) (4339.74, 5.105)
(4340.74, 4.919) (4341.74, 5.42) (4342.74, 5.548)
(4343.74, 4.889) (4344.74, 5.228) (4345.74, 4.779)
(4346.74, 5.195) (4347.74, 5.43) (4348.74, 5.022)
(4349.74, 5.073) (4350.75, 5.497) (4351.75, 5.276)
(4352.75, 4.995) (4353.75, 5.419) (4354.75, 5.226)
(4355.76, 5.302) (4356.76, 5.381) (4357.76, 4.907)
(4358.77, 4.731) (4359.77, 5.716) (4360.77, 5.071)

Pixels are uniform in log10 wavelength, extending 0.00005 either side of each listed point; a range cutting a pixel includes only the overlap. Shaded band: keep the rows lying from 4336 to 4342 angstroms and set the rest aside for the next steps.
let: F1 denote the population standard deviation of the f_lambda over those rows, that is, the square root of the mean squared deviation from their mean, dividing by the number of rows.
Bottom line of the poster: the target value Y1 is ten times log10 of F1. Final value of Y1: -7.1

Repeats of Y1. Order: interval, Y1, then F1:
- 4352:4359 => -6.2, 0.243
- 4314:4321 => -2.9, 0.511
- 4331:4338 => -6.2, 0.242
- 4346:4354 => -7.3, 0.185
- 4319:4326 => -2.5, 0.568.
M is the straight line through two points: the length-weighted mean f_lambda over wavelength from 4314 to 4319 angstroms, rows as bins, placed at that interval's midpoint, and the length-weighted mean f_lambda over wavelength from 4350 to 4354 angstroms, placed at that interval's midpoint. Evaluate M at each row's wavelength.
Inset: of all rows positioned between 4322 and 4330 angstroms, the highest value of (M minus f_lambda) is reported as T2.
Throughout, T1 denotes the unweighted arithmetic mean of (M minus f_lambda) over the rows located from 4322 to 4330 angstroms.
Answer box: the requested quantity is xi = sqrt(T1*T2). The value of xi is 0.7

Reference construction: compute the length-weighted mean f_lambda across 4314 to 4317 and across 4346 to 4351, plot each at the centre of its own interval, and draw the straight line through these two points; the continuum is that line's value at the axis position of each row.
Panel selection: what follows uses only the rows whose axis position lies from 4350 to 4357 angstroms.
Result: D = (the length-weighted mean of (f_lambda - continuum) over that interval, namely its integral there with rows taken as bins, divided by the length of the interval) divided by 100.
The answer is 0.0012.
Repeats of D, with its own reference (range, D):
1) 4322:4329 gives -0.0016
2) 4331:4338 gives 0.0009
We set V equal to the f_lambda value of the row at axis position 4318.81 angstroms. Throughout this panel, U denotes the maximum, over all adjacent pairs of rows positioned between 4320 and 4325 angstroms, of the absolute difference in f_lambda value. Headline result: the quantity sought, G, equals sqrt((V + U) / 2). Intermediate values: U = 1.14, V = 5.863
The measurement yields 1.87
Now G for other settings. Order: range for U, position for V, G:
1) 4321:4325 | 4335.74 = 1.77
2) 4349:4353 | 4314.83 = 1.74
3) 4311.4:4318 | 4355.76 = 1.72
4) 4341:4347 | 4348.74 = 1.69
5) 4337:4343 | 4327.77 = 1.81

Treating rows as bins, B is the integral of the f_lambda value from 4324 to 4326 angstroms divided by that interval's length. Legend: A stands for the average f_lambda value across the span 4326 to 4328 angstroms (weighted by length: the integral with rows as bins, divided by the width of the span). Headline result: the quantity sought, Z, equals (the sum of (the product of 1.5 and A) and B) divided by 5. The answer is 2.75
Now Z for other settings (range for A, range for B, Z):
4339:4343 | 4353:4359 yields 2.59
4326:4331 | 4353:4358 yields 2.74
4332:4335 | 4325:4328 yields 2.77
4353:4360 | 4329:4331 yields 2.63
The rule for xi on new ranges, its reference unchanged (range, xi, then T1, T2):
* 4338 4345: 0.4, 0.24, 0.6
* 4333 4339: 0.3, 0.18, 0.6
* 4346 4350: 0.2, 0.13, 0.3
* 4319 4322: 0.9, 0.66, 1.1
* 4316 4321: 0.2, 0.04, 1.1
